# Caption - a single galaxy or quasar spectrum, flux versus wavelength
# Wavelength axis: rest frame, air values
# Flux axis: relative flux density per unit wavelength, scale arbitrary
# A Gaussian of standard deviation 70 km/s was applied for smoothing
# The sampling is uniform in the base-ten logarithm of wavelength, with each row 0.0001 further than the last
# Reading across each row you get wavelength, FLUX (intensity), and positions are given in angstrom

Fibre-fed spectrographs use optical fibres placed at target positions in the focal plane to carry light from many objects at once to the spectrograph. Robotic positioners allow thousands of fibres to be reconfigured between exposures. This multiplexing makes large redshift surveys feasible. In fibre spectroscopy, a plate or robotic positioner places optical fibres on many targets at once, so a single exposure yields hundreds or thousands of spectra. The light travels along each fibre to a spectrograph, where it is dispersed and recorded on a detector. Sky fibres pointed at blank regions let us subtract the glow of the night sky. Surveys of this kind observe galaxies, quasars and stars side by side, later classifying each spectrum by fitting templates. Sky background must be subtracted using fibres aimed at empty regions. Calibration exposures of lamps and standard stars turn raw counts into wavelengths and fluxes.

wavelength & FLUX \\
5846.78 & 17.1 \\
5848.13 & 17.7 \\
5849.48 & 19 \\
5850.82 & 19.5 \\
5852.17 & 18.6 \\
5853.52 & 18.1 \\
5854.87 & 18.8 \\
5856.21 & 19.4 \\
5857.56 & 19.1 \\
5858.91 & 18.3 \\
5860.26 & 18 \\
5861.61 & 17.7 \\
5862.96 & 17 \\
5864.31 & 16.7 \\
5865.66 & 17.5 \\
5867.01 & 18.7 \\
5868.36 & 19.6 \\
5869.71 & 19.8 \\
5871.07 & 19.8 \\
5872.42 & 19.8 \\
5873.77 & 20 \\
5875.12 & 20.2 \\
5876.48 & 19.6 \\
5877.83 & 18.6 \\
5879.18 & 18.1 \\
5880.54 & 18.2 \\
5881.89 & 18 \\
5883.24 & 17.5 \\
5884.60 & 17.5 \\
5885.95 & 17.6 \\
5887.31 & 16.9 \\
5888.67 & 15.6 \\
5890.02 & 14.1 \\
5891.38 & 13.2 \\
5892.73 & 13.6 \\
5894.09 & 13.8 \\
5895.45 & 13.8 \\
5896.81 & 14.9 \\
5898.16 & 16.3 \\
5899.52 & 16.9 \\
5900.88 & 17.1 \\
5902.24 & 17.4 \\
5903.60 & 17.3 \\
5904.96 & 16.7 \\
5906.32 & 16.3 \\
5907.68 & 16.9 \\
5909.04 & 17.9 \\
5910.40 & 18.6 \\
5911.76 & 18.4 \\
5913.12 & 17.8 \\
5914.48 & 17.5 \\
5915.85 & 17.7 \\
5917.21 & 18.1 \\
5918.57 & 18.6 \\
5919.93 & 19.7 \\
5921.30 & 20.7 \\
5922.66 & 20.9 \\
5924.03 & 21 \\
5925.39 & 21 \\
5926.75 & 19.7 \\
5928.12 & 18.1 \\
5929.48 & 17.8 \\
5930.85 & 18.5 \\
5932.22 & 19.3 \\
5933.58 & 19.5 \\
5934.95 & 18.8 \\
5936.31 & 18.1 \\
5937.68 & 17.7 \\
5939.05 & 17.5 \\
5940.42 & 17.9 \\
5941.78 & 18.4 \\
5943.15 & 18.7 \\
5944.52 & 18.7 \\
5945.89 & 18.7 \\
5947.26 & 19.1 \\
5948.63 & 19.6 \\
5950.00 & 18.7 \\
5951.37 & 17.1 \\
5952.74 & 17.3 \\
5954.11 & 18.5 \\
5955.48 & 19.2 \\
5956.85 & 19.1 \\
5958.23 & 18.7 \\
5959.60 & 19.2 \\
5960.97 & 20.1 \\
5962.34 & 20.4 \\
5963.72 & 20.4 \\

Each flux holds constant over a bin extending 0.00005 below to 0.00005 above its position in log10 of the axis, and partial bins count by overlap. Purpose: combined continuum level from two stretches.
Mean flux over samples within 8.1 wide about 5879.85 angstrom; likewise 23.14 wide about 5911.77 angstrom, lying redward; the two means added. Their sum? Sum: 36.4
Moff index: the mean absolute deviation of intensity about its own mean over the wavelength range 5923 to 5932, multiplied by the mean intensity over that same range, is 24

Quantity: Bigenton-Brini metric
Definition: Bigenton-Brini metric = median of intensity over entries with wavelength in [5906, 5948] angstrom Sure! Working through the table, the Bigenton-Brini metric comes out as 18.5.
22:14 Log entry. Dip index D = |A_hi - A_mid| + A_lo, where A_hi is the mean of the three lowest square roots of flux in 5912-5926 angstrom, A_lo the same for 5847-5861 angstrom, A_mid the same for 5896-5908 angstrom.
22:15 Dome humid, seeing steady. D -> 4.46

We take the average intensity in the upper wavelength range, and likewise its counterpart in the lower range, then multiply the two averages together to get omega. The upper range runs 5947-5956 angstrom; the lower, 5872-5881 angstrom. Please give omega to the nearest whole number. 355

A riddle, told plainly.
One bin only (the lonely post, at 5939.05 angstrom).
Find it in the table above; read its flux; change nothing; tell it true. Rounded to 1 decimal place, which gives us 17.5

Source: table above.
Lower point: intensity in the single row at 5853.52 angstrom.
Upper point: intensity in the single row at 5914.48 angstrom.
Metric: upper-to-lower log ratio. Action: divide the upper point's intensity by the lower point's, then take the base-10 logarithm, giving -0.01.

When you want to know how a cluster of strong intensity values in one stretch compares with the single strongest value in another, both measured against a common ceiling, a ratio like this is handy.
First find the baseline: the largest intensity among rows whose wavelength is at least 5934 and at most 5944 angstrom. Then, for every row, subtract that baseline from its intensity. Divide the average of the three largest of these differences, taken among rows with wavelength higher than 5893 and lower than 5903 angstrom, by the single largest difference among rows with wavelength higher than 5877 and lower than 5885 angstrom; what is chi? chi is 8.3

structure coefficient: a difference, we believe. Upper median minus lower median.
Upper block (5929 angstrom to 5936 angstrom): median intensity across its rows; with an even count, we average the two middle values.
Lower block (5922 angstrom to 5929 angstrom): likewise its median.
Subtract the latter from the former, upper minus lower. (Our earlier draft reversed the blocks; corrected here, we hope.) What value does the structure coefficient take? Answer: -2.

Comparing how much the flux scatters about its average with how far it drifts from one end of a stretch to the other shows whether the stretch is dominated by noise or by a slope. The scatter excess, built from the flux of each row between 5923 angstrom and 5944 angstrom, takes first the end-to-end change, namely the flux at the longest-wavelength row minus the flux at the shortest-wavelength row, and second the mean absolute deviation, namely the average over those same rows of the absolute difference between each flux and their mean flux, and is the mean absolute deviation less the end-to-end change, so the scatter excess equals 3.2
